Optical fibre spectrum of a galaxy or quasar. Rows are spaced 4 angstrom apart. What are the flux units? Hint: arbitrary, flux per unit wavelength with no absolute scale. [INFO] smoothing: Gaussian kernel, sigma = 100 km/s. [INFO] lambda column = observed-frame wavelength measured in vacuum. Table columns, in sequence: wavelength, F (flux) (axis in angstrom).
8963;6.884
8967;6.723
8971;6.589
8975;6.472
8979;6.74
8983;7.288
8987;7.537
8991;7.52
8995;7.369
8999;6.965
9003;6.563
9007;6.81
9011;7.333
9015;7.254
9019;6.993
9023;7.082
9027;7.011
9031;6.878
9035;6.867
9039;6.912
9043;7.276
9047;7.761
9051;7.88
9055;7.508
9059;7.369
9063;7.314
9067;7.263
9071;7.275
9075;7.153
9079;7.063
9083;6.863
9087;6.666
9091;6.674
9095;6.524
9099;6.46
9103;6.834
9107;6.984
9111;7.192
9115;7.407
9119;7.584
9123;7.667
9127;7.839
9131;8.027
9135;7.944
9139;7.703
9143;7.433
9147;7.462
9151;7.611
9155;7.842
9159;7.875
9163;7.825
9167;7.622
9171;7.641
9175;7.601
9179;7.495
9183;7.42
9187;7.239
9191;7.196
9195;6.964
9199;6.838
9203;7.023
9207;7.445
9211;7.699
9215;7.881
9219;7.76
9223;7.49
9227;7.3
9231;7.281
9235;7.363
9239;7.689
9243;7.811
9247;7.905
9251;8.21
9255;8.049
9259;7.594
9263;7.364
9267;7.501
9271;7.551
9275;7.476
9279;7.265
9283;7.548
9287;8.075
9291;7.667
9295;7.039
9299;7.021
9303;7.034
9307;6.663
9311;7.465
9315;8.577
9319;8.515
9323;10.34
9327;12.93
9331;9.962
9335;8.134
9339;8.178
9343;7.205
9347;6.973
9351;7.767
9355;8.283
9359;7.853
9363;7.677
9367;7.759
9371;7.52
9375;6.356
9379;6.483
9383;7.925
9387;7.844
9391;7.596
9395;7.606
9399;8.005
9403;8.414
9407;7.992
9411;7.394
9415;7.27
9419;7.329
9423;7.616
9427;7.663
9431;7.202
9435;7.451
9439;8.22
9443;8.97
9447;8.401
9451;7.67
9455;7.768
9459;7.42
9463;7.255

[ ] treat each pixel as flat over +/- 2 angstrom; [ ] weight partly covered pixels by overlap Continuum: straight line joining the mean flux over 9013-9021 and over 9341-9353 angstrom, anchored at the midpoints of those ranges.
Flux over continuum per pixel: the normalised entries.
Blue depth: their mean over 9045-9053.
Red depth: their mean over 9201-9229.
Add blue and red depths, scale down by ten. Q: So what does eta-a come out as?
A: 0.213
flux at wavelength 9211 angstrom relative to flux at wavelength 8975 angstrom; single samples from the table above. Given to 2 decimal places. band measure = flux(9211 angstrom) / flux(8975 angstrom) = 1.19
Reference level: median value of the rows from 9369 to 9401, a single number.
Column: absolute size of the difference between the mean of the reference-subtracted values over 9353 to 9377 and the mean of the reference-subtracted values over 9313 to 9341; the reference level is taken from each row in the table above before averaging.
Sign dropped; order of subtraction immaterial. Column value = 1.9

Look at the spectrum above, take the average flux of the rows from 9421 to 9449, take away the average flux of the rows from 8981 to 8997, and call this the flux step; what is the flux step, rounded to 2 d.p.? 0.50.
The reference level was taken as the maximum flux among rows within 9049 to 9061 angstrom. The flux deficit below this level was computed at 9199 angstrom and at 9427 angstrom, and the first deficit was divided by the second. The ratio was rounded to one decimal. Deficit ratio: 4.8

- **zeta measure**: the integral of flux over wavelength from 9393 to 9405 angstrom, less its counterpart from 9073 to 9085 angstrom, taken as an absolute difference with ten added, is 22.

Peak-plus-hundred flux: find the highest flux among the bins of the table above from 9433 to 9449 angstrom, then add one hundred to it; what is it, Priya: 109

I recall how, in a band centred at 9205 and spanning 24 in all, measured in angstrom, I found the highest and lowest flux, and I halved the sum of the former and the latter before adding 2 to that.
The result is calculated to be 9.4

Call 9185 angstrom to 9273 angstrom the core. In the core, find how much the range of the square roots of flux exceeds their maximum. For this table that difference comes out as -2.61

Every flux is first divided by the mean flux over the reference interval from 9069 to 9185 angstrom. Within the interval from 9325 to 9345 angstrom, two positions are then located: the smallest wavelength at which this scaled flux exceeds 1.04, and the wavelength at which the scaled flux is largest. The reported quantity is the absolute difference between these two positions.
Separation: 0 angstrom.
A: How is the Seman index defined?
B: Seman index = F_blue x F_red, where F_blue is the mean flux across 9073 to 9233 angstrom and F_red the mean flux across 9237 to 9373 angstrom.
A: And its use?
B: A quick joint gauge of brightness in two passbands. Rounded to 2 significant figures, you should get 59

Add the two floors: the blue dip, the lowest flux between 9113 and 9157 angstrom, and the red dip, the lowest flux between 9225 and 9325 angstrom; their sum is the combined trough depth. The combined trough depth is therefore 14.1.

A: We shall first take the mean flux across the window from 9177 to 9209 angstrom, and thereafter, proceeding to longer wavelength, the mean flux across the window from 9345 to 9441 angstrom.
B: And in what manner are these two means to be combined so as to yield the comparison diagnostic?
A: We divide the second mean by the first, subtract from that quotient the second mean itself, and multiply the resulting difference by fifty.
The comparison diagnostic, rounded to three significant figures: -327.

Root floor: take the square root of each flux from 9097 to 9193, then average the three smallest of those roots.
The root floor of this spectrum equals 2.60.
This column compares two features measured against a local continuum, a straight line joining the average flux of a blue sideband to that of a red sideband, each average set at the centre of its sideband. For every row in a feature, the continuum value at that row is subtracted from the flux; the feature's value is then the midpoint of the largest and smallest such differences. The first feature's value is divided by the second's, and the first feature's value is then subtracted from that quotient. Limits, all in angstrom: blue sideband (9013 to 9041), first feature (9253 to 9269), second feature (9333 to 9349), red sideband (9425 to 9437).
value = 1.5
